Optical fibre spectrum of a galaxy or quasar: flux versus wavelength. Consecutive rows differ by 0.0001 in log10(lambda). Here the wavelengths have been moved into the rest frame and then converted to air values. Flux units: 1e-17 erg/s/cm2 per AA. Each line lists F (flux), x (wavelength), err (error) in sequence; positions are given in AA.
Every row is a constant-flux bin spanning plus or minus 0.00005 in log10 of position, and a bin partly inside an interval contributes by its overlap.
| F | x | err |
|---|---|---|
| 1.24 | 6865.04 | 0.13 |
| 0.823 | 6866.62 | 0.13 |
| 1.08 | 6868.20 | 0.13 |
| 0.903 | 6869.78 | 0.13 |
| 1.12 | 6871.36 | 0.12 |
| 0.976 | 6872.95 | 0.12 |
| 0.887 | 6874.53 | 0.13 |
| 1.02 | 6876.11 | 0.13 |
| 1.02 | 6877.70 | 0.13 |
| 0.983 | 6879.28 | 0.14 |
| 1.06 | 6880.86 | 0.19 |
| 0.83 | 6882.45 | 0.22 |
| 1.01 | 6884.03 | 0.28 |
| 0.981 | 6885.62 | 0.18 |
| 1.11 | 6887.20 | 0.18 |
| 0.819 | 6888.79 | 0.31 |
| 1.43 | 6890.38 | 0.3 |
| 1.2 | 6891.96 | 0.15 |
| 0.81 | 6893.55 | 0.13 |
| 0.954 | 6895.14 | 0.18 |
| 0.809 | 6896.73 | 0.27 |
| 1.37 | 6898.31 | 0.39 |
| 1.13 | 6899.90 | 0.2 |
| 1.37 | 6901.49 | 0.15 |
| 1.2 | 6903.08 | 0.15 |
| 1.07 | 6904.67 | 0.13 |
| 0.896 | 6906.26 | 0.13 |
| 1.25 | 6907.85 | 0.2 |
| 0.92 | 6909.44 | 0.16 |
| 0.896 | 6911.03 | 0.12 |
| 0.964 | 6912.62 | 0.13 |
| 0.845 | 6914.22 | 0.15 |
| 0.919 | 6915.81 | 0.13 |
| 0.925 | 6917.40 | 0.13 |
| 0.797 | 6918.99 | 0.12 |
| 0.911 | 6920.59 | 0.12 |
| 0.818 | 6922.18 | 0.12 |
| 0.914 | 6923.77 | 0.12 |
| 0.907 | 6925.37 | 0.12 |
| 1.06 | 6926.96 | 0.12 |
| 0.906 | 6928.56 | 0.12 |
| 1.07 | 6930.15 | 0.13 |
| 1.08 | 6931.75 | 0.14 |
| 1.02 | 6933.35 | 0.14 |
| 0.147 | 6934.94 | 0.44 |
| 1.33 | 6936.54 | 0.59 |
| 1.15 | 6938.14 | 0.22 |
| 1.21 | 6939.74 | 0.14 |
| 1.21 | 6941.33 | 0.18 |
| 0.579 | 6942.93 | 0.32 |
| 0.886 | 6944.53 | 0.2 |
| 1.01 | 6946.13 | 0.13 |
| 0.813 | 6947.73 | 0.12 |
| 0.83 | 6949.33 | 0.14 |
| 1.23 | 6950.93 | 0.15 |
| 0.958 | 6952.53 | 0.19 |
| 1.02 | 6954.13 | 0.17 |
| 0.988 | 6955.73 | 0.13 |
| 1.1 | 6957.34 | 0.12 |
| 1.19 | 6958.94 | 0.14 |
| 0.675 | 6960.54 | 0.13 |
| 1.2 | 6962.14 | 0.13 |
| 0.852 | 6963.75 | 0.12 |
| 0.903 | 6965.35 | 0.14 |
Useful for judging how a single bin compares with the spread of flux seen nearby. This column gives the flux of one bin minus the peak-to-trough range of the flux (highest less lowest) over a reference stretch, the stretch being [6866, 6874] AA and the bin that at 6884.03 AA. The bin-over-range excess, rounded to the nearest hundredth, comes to 0.71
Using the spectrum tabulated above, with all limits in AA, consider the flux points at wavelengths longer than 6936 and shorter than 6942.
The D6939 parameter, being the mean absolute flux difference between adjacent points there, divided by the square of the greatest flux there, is 0.045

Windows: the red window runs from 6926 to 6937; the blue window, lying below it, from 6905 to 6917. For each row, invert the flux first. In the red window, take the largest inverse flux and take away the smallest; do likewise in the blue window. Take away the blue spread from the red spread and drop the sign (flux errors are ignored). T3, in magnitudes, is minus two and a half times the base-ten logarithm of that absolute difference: -1.9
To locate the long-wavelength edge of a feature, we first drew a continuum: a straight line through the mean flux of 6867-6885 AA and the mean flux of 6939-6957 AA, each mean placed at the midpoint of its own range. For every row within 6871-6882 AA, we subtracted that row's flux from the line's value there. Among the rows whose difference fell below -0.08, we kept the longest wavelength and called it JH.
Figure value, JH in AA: 6871.36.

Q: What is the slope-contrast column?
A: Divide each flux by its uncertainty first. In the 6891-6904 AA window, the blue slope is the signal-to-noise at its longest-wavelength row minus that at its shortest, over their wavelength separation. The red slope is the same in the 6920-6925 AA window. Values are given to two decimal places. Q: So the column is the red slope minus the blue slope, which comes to 0.01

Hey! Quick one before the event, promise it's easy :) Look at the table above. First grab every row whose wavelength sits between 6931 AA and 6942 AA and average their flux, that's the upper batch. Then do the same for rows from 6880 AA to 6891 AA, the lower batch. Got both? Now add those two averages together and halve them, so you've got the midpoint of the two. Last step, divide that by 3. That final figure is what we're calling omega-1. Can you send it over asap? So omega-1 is 0.34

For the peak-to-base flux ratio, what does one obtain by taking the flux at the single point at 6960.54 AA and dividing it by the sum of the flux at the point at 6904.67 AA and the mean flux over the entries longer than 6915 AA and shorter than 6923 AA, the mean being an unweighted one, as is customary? 0.35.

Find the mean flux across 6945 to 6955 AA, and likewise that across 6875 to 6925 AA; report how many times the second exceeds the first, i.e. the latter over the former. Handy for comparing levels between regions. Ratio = 1.03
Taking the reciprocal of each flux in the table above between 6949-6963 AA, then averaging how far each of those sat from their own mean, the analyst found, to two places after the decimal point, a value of 0.15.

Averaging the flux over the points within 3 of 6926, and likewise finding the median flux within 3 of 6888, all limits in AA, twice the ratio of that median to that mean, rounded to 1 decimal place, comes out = 2.2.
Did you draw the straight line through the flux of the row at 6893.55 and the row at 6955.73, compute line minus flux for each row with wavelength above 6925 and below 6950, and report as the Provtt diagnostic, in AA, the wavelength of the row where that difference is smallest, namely 6936.54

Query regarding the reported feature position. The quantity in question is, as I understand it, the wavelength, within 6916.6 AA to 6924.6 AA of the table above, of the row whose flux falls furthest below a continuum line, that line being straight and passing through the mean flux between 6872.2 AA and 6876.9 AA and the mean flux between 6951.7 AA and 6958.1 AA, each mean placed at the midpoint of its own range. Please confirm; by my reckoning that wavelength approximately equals 6918.99 AA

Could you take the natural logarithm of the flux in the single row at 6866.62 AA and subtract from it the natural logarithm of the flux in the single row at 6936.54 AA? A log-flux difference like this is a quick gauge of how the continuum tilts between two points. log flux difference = -0.48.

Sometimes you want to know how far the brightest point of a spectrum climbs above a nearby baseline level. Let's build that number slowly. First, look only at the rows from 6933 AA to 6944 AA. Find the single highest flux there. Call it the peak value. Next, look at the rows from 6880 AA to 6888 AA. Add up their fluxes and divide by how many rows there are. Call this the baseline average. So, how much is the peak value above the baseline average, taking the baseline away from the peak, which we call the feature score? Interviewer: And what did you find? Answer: 0.33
